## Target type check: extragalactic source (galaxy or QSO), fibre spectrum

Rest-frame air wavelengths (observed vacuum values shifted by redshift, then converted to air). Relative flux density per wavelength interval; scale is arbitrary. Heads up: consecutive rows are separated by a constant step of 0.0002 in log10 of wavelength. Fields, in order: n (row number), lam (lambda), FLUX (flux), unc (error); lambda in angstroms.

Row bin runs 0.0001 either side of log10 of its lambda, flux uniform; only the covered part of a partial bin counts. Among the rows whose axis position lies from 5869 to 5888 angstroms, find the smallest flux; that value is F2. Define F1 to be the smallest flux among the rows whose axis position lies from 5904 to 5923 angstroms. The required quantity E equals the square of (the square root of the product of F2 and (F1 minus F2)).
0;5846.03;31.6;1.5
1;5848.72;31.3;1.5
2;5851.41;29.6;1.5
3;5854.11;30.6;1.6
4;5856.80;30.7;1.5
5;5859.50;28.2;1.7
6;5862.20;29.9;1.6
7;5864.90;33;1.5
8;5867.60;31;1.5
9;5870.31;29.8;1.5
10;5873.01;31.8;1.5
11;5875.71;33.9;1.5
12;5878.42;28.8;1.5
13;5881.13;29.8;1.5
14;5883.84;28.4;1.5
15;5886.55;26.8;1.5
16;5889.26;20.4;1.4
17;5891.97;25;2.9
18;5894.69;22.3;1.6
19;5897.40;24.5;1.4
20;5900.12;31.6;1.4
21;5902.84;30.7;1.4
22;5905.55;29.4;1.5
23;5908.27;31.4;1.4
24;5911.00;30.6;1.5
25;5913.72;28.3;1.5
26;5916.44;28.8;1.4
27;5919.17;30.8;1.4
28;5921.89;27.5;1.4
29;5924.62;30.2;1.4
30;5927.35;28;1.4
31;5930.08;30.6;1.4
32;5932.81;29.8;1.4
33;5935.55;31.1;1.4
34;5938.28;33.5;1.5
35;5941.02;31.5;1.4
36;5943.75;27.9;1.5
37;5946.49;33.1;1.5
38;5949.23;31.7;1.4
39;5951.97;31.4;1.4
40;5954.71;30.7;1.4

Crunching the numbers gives 19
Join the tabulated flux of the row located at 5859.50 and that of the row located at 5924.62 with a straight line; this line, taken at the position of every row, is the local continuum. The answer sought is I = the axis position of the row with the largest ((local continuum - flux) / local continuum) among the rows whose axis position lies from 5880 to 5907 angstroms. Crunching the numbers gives 5889.26 angstroms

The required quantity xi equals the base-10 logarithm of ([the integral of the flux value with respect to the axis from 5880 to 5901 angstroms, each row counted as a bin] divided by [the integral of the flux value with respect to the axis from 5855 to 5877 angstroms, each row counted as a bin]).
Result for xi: -0.10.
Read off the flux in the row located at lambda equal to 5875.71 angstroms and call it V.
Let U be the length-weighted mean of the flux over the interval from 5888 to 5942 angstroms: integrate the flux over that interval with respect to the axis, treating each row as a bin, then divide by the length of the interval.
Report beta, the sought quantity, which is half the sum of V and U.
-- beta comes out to 31.3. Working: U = 28.8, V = 33.9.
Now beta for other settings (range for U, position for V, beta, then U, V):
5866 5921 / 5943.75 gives 28.3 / 28.7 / 27.9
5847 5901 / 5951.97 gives 30.1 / 28.9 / 31.4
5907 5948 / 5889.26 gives 25.3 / 30.2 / 20.4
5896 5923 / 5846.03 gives 30.5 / 29.4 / 31.6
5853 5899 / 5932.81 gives 29.2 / 28.5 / 29.8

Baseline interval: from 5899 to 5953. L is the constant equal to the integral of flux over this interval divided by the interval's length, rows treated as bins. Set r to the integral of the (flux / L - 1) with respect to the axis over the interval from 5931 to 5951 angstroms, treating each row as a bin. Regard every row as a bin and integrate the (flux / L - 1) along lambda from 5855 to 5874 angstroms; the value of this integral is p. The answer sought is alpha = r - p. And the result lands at 0.4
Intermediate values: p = 0.14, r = 0.5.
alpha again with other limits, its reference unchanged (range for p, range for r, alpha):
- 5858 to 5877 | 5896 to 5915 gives -1.0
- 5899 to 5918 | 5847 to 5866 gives 0.2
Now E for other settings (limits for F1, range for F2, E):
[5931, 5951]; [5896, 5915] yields 83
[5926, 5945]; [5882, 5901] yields 153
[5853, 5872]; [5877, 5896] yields 159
